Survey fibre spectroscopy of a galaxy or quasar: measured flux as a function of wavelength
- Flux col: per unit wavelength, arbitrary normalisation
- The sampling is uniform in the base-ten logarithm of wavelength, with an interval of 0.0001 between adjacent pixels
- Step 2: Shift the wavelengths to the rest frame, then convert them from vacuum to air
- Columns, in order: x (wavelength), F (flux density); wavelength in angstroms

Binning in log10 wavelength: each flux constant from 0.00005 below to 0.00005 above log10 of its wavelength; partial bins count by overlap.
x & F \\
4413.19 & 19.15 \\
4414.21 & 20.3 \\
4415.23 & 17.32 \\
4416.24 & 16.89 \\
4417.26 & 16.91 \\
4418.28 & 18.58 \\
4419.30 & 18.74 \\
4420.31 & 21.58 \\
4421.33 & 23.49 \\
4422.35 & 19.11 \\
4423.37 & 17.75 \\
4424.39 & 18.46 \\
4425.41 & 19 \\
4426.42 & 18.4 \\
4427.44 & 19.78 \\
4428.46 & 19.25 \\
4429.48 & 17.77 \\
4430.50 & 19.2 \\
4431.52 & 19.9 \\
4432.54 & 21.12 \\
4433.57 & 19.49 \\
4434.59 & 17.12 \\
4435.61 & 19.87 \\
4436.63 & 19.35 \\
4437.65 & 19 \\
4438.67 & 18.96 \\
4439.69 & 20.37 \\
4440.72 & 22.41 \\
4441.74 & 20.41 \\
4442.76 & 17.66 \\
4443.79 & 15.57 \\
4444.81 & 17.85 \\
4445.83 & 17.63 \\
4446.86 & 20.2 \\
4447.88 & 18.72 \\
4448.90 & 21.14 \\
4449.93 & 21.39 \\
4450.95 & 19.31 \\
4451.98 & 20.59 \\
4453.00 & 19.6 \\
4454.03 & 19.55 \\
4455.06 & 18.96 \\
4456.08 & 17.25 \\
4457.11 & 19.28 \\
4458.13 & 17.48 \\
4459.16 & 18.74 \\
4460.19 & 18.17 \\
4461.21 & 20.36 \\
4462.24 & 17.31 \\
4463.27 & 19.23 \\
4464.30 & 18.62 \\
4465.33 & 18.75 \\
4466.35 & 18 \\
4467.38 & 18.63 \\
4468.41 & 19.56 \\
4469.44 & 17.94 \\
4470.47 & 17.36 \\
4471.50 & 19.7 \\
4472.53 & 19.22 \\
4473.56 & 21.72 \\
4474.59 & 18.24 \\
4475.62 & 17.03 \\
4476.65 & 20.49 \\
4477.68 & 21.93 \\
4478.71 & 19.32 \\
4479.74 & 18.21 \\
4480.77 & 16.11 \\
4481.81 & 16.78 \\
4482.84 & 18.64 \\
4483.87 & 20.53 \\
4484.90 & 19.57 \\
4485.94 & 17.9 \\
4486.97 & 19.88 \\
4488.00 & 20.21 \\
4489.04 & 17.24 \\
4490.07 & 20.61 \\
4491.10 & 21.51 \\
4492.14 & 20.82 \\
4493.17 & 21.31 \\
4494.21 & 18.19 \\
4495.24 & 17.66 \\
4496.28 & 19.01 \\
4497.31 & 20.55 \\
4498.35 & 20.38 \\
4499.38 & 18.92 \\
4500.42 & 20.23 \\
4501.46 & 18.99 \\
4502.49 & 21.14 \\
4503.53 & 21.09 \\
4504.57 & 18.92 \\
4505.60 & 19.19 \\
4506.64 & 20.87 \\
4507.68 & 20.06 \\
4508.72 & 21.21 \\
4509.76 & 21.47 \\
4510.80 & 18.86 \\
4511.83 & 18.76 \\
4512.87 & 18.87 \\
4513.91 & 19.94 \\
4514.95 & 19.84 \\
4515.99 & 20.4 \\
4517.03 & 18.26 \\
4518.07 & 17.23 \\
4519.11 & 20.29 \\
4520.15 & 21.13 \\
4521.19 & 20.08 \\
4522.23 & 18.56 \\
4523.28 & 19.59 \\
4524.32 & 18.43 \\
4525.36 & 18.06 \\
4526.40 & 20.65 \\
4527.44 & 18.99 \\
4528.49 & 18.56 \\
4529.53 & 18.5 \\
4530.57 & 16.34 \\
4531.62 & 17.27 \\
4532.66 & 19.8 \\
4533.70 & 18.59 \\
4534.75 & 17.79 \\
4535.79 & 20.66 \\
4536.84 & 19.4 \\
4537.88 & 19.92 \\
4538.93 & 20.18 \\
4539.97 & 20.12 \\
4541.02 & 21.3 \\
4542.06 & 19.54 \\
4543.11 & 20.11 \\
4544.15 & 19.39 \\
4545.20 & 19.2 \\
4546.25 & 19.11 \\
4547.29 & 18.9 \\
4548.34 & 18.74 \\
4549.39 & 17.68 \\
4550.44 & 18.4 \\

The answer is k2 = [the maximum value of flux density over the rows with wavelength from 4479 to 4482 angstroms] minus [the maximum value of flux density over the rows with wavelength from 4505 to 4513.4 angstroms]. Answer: -3.3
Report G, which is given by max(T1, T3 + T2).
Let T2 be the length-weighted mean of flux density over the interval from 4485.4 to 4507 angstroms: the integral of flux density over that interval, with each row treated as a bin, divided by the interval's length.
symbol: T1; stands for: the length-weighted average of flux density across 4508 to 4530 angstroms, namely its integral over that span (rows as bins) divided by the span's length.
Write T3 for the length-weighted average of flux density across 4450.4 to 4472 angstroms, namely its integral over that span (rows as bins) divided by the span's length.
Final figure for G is 38.5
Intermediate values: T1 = 19.4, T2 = 19.73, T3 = 18.8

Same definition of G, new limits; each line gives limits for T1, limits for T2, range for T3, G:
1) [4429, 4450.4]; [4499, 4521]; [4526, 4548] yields 39.0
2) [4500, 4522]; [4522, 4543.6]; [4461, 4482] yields 37.9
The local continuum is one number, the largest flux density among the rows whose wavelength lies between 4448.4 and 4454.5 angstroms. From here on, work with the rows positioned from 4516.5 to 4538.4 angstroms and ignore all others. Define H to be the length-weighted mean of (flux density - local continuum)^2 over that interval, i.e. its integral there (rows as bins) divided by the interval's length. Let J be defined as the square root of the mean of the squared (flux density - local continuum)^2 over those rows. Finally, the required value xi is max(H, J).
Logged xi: 10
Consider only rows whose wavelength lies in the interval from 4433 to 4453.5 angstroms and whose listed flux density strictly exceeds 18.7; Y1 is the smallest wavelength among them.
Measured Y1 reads 4433.57 angstroms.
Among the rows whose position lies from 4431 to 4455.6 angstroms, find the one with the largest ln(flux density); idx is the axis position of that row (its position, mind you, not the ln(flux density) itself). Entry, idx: 4440.72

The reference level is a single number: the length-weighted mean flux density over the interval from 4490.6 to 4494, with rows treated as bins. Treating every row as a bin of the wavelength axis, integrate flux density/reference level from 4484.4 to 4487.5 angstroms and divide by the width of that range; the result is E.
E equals 0.915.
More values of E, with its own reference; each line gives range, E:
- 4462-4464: 0.880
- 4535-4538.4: 0.949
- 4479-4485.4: 0.878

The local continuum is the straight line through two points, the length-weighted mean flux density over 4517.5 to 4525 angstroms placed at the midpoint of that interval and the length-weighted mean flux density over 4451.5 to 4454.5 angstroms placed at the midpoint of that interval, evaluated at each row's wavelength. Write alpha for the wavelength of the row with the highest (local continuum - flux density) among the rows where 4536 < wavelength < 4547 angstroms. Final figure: 4546.25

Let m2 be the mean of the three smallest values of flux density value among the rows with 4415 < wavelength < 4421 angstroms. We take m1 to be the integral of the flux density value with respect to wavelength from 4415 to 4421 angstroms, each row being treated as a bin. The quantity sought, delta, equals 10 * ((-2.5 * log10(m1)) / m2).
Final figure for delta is -3.00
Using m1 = 111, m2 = 17.0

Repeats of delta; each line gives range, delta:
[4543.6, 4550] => -2.82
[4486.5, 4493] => -2.77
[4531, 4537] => -2.87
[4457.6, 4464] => -2.94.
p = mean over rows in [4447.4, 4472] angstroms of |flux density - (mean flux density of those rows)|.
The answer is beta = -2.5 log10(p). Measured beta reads 0.1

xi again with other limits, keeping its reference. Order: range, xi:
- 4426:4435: 9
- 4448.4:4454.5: 3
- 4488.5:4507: 7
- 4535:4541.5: 2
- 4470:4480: 9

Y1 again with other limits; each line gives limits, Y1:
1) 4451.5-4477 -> 4451.98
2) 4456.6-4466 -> 4457.11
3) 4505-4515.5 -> 4505.60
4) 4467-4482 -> 4468.41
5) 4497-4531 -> 4497.31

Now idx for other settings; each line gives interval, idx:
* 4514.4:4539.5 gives 4520.15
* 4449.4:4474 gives 4473.56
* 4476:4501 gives 4477.68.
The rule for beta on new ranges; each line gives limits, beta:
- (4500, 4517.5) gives 0.1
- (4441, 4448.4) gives -0.3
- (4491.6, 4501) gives -0.1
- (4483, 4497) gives -0.2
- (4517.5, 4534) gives 0.0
